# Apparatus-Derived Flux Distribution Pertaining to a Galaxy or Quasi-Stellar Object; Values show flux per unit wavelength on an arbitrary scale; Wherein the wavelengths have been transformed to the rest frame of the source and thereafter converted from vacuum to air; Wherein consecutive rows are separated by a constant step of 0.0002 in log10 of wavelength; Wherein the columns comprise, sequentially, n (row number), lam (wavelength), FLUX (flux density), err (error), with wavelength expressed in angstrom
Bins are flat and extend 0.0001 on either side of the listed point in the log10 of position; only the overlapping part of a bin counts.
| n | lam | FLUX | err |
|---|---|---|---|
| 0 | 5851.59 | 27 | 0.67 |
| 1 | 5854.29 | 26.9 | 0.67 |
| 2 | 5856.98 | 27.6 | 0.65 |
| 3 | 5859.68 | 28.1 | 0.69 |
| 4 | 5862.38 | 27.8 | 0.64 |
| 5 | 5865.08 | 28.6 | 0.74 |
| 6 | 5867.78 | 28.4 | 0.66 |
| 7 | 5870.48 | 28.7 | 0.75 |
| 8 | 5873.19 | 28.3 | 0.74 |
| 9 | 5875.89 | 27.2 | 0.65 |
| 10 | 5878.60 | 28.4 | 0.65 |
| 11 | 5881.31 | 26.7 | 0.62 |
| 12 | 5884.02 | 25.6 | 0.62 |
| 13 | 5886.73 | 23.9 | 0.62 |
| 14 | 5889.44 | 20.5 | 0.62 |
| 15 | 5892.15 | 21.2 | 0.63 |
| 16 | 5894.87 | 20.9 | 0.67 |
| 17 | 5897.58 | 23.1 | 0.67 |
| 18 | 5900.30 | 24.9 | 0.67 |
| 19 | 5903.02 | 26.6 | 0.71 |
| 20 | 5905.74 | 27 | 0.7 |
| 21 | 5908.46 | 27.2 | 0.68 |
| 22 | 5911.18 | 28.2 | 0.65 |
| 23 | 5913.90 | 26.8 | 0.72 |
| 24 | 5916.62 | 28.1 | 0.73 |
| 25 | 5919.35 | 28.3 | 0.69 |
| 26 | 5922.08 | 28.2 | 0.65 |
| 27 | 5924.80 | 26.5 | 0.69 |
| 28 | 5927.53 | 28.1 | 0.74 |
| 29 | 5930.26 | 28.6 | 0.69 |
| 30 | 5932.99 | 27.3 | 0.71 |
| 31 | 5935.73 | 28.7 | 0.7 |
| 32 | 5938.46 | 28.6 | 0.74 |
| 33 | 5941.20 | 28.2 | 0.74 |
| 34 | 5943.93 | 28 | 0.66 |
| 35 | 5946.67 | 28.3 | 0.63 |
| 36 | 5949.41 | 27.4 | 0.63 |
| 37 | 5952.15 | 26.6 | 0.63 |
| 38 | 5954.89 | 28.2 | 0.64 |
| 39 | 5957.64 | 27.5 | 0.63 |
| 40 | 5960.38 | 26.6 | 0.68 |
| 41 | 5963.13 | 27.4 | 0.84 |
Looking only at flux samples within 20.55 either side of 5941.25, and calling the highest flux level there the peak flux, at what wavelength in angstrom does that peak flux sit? 5935.73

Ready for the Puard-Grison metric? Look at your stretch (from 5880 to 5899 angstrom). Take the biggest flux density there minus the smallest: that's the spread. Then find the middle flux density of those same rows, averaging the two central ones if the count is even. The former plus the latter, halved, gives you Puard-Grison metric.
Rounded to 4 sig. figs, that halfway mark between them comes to 14.65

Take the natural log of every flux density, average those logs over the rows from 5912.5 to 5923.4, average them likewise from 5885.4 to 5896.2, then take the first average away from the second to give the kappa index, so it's -0.25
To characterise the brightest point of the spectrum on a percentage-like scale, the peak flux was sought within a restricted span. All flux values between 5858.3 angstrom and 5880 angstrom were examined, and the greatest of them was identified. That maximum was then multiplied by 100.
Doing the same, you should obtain 2870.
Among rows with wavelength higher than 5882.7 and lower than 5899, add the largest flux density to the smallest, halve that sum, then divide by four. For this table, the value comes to 5.76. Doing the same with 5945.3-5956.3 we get 6.86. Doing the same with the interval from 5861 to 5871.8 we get 7.06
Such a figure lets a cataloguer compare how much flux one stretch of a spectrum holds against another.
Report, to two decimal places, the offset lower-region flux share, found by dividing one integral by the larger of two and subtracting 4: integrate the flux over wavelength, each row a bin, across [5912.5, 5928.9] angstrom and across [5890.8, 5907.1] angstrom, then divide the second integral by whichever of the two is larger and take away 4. -3.14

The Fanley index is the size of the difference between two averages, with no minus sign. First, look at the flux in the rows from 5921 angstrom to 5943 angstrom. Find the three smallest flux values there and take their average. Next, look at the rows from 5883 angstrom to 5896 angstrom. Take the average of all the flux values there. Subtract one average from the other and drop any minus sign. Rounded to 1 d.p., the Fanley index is 4.9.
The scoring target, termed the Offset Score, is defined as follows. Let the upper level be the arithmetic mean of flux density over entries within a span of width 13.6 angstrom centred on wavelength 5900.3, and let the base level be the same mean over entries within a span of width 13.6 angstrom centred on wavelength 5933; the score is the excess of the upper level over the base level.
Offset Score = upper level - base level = -3.8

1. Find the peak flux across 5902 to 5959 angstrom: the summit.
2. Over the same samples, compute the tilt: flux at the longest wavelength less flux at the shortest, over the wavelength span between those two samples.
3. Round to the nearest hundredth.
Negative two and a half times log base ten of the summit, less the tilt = -3.66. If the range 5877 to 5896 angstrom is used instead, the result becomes -3.17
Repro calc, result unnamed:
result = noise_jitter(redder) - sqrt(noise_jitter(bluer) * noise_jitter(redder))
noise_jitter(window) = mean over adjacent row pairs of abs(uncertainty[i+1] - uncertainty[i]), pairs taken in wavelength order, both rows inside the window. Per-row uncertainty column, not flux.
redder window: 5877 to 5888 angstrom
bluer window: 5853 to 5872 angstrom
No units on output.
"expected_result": -0.015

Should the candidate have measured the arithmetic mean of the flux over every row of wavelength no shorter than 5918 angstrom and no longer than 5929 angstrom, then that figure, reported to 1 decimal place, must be 27.8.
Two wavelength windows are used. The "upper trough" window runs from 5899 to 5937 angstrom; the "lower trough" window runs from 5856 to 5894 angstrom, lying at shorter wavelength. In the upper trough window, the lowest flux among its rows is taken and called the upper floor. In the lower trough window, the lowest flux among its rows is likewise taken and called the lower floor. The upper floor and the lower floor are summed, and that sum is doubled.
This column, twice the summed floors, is 91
